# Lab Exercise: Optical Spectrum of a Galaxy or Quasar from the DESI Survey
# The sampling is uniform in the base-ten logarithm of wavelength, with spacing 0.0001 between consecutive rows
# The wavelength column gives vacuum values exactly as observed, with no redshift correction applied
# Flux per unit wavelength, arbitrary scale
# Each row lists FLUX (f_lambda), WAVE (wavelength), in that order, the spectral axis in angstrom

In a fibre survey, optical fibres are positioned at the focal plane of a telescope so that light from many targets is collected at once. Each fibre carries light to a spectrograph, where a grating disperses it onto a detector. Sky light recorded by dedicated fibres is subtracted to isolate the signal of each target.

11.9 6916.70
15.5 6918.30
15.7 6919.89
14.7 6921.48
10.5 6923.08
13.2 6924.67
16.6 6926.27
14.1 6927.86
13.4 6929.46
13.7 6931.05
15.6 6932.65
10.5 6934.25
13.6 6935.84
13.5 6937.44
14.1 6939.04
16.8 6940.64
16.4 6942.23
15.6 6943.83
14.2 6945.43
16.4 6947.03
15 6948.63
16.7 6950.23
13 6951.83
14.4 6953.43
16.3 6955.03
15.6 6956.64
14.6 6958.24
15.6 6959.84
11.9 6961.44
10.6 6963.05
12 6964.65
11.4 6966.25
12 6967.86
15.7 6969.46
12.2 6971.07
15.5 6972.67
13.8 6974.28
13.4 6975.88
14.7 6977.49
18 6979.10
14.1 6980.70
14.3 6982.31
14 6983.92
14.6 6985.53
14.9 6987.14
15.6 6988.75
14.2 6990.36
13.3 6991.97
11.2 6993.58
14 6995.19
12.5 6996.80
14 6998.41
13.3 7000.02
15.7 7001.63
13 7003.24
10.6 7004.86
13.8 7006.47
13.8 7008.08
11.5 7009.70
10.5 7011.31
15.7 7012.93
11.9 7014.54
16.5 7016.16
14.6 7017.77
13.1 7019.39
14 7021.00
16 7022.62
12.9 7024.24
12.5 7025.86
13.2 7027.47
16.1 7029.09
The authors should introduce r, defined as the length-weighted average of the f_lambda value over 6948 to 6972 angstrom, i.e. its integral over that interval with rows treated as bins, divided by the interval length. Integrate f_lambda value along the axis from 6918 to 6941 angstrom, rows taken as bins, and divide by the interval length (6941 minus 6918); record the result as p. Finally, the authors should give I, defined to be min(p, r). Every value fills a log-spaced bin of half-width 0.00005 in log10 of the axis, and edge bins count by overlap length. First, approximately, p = 14.0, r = 13.8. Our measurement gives 13.8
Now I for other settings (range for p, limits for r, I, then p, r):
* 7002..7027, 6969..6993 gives 13.4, 13.4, 14.5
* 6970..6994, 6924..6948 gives 14.3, 14.3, 14.5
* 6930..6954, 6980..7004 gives 13.9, 14.6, 13.9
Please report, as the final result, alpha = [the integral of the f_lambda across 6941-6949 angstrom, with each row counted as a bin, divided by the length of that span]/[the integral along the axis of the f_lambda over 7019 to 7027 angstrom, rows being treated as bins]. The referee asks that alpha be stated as 0.142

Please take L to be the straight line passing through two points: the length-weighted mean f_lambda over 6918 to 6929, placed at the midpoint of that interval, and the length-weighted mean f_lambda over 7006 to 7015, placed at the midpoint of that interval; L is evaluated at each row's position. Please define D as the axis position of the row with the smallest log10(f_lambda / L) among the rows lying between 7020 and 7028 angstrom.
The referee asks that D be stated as 7025.86 angstrom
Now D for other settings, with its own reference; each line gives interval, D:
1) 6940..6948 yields 6945.43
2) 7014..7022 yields 7014.54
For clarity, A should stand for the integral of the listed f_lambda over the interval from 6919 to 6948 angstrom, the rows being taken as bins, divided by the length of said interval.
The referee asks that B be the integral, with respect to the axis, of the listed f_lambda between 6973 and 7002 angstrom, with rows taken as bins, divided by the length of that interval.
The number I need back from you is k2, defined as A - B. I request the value 0.2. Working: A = 14.4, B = 14.2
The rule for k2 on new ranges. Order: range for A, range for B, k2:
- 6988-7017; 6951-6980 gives -0.5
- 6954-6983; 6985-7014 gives 0.6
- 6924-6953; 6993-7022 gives 1.2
